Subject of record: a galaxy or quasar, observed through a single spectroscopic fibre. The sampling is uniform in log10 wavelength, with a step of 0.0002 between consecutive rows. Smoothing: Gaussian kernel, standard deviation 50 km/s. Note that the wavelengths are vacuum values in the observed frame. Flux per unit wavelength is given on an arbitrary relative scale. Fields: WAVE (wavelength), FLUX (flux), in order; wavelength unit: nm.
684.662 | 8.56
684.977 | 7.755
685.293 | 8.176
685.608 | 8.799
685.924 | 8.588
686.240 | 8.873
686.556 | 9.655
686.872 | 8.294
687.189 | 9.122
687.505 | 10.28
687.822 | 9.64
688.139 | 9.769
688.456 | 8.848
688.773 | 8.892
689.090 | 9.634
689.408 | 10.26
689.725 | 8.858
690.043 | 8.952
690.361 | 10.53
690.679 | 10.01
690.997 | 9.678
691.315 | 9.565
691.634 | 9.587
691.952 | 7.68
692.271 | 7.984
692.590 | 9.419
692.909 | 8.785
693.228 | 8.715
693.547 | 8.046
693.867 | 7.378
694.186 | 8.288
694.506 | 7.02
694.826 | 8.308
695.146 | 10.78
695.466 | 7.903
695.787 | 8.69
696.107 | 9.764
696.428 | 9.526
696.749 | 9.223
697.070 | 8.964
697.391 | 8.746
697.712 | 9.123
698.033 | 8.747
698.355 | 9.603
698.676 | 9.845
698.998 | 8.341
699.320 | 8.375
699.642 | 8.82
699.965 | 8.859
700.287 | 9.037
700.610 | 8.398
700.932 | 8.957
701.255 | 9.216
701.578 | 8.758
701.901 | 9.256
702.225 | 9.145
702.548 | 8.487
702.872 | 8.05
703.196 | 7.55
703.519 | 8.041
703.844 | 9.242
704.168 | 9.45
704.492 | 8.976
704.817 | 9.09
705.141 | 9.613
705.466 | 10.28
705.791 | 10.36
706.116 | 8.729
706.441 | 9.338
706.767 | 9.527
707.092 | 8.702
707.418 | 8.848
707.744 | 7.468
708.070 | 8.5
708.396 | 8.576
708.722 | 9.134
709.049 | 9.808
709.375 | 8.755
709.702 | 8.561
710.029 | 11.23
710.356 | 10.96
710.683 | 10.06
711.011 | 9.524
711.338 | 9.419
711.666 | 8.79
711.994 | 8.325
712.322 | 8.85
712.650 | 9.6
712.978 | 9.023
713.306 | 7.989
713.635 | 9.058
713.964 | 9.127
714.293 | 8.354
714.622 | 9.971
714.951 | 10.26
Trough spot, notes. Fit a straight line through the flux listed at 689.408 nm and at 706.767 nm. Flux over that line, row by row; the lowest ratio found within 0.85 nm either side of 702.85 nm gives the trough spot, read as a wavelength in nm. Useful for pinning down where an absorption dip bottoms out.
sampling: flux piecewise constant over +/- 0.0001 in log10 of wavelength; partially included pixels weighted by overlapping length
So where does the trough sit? 703.196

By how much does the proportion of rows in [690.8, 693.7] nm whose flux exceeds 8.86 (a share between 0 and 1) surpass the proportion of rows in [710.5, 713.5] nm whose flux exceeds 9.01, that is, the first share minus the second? -0.11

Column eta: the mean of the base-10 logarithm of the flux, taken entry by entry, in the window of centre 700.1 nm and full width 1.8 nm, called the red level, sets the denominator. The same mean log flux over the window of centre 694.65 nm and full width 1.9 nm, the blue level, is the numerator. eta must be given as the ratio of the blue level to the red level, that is 0.971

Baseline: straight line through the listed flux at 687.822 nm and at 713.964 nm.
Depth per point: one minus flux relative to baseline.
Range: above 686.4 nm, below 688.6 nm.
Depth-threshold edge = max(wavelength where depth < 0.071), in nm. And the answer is 688.139 nm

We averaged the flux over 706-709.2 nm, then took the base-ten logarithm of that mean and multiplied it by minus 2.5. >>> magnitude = -2.37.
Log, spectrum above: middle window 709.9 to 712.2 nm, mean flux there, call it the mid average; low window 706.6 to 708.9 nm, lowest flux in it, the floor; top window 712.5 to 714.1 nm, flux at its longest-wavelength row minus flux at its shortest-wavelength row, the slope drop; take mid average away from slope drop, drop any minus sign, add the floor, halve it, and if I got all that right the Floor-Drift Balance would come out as 8.8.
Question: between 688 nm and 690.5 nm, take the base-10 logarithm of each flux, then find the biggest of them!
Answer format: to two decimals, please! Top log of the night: 1.02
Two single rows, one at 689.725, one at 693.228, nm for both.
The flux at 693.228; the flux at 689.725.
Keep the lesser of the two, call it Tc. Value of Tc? 8.7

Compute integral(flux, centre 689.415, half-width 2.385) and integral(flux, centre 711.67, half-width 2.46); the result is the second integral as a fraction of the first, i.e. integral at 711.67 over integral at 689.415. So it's 1.00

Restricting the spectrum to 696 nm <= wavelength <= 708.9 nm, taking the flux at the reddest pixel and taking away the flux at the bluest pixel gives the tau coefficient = -0.6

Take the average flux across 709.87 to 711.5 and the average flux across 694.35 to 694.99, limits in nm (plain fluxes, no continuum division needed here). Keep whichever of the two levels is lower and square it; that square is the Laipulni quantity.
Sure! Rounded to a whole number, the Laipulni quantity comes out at 59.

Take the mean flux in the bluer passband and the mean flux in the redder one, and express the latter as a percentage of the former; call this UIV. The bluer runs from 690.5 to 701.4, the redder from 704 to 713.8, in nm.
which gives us 104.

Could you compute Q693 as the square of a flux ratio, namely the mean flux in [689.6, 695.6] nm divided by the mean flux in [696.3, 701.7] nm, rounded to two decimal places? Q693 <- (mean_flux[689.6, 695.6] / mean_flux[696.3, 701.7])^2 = 0.97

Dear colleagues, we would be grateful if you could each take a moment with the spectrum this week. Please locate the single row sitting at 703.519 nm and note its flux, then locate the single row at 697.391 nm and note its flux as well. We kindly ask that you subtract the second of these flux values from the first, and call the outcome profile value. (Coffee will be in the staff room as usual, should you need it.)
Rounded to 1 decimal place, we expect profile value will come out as -0.7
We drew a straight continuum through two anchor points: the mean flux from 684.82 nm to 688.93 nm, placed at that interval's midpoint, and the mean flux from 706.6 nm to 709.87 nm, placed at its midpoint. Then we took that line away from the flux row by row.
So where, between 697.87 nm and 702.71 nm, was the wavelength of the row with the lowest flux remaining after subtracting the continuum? 698.998 nm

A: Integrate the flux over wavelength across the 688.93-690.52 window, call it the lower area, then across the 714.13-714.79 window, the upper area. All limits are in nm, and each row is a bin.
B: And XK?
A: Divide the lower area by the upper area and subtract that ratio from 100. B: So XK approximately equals 97.5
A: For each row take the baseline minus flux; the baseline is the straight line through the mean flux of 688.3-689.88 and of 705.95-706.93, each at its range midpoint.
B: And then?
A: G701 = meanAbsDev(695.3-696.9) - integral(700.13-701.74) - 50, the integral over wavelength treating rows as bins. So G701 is -50.0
